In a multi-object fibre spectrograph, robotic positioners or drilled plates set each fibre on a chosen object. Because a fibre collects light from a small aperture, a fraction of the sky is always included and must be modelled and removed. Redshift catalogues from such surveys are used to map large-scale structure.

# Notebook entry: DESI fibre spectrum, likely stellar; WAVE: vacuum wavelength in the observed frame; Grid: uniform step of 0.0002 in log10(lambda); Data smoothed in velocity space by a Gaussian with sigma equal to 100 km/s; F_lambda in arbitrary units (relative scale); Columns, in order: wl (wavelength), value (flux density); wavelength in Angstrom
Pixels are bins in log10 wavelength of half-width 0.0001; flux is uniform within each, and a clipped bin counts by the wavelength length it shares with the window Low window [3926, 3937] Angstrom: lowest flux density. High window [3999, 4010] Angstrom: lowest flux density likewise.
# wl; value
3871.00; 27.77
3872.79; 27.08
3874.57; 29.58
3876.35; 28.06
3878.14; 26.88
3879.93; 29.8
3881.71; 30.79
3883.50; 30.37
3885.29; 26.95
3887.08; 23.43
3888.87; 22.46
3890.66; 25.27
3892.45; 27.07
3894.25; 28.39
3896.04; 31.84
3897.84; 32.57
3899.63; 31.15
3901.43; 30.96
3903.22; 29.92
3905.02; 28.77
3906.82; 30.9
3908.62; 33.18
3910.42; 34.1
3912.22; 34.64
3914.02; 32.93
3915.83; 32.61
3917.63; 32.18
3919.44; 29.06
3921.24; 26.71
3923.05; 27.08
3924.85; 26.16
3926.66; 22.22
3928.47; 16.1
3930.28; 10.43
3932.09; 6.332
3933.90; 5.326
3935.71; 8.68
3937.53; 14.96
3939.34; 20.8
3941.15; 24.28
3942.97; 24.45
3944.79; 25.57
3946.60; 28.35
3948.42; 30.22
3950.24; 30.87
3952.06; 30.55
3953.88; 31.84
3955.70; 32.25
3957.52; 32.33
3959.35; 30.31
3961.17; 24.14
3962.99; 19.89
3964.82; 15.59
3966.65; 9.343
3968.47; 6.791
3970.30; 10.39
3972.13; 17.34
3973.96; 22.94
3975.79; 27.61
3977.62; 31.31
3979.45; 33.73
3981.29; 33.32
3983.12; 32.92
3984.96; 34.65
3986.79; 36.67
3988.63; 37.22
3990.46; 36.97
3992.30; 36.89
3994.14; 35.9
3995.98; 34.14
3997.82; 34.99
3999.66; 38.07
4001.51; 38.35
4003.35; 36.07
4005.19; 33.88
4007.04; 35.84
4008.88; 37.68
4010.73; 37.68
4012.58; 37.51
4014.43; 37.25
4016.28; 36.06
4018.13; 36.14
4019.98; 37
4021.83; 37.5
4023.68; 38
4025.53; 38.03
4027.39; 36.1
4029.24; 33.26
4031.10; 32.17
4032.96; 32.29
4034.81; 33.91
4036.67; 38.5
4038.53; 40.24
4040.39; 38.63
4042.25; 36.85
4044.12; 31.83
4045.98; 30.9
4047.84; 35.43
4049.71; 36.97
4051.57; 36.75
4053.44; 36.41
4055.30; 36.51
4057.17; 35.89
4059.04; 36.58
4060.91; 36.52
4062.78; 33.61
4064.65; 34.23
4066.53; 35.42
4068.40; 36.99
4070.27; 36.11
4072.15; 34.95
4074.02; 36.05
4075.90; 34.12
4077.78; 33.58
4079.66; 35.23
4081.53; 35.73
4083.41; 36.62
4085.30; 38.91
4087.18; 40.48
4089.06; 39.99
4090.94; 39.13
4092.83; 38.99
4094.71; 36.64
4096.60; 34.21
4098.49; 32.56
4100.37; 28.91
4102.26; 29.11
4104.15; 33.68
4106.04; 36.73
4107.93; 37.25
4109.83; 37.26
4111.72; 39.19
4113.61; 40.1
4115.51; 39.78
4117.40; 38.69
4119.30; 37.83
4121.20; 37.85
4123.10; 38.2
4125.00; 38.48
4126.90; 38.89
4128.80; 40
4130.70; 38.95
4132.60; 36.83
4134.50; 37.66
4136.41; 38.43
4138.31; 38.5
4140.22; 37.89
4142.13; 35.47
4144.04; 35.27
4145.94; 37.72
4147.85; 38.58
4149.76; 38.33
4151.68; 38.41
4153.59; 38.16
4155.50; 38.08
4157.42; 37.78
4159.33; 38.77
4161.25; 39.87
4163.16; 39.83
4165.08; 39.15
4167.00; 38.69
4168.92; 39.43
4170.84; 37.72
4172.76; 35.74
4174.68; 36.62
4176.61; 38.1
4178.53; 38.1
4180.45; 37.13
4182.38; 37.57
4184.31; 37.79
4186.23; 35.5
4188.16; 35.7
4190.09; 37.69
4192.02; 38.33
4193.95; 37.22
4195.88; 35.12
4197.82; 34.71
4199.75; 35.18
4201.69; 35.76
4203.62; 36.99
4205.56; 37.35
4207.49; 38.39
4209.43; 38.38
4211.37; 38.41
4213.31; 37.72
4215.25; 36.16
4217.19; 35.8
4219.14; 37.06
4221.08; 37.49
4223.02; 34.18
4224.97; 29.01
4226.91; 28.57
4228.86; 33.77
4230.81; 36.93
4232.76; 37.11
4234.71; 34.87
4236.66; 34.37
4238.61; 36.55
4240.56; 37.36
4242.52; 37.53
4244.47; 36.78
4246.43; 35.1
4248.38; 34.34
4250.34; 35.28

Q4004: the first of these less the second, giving -29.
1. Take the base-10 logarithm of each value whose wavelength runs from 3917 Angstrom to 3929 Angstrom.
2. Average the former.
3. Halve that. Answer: 0.70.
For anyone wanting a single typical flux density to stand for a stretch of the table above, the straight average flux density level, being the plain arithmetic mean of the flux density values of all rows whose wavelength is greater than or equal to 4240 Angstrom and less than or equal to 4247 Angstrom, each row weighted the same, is 36.7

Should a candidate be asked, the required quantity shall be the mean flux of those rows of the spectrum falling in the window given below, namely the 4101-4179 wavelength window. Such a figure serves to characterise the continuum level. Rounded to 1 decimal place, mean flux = 37.8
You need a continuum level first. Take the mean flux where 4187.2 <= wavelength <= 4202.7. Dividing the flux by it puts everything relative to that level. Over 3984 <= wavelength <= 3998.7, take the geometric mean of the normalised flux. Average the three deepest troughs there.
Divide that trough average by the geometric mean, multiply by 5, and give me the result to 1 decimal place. 4.8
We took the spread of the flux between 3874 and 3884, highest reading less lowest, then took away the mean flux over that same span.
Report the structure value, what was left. -25.3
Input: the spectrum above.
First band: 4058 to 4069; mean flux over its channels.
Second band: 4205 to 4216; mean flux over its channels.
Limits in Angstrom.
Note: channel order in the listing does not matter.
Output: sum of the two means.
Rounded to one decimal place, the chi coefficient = 73.3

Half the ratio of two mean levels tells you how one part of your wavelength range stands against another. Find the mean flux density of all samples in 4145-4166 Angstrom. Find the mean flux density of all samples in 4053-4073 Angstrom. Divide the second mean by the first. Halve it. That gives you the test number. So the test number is 0.46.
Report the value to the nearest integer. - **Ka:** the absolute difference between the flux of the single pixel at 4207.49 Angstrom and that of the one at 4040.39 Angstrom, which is 0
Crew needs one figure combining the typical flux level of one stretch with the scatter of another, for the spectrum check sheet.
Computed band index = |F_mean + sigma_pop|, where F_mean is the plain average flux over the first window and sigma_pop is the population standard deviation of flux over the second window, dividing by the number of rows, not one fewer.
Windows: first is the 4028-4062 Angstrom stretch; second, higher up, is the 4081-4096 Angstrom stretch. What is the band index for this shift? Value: 37.2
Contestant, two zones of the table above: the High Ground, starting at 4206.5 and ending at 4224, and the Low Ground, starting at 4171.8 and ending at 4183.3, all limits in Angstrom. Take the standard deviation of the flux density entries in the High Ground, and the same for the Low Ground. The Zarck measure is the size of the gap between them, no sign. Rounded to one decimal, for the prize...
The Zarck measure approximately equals 0.5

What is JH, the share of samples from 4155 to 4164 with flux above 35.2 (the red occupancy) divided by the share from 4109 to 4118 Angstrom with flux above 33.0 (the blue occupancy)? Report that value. 1.0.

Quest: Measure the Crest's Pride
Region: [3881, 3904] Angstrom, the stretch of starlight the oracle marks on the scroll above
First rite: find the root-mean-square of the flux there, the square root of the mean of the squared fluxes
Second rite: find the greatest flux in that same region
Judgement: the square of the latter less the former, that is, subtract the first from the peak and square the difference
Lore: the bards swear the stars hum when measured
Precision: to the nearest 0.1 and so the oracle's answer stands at 14.8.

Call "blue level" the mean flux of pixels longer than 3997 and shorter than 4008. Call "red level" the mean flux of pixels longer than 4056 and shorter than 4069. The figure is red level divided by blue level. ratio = 1.0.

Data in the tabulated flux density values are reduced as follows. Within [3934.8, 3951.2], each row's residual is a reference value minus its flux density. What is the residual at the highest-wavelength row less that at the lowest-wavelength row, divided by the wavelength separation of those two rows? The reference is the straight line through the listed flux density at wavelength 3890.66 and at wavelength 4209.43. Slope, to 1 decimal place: -1.5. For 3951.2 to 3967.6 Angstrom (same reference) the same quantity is 1.5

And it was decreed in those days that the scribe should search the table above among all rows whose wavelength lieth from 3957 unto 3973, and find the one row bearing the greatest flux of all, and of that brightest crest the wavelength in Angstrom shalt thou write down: 3957.52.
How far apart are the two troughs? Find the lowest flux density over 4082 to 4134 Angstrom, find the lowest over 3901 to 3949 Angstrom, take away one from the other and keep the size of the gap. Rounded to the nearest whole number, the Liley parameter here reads 24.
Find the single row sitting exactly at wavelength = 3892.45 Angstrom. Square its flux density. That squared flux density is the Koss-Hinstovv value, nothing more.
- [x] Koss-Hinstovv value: 733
